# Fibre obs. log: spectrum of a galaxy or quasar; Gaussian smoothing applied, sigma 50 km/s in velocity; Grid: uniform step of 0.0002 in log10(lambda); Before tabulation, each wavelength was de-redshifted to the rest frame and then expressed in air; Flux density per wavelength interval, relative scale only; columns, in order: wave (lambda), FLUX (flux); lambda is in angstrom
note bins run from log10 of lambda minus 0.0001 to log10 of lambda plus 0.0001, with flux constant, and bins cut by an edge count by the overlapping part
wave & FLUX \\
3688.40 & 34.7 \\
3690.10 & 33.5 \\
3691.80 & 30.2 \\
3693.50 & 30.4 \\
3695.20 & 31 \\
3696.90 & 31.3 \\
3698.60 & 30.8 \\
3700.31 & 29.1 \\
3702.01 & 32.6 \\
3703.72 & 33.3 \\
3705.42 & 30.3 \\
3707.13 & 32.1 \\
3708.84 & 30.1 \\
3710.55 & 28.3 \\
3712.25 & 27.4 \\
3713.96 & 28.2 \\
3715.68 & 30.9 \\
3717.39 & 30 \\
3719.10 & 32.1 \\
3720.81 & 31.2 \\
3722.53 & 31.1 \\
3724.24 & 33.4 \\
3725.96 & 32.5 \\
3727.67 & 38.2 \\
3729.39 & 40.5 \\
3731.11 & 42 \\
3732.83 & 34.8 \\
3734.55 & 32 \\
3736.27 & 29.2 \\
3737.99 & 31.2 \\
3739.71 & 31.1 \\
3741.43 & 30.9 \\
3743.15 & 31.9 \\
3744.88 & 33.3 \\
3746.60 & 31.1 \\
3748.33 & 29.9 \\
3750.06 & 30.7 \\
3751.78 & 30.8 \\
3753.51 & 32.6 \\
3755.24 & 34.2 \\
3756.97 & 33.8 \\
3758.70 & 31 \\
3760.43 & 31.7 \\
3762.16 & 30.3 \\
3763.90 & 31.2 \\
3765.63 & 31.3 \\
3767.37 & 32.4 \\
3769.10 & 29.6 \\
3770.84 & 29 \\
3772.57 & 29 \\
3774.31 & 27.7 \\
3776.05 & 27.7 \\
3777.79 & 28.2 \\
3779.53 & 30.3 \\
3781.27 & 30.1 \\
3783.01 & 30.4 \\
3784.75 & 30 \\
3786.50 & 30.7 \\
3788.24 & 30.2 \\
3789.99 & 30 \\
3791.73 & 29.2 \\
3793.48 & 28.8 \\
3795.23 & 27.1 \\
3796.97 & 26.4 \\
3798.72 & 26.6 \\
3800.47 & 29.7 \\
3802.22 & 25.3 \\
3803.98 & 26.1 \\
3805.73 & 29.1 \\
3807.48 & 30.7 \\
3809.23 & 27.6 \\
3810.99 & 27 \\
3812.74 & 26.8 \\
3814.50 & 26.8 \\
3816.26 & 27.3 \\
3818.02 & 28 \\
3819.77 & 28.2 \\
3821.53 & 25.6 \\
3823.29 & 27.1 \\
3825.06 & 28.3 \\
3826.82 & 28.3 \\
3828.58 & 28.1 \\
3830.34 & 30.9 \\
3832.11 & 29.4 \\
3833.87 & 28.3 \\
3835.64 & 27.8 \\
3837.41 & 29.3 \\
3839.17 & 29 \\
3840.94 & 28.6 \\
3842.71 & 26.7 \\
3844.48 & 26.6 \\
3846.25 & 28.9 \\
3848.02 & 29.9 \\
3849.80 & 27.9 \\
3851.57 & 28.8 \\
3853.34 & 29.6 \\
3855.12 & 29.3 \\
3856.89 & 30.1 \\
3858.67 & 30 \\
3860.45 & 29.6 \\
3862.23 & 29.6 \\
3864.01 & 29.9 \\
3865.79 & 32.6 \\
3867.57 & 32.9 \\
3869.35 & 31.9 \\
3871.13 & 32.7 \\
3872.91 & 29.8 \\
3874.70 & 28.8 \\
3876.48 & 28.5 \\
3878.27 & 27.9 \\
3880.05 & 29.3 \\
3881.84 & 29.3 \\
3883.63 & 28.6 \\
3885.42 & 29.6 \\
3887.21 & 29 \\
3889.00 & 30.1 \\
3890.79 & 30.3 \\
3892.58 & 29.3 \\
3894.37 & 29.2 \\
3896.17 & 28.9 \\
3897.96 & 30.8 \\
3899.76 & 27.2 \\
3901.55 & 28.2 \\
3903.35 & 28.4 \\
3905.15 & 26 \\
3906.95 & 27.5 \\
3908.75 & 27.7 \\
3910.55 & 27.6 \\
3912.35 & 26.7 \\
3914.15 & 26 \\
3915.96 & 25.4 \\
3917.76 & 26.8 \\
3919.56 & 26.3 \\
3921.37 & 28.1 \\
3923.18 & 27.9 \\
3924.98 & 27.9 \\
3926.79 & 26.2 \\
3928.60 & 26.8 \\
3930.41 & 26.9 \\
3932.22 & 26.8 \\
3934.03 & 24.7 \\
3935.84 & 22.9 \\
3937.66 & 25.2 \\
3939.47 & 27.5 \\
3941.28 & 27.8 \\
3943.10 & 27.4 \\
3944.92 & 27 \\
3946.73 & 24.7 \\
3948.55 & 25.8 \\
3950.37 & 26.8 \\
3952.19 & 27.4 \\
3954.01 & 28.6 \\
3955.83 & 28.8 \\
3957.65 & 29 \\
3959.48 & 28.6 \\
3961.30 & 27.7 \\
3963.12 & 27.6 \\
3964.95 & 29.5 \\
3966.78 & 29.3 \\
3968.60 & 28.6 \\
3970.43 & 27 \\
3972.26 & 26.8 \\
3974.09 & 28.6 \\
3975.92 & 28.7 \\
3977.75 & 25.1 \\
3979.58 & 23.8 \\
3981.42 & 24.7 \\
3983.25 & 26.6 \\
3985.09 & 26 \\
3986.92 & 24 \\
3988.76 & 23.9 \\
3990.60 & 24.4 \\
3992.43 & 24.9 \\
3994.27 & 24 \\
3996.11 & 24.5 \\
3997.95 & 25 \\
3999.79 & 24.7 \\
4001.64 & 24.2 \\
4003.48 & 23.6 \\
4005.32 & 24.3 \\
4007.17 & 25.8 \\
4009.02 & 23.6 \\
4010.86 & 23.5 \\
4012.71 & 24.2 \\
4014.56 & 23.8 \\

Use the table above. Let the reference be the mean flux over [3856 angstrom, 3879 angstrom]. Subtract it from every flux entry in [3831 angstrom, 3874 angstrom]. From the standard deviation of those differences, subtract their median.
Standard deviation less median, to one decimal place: 2.5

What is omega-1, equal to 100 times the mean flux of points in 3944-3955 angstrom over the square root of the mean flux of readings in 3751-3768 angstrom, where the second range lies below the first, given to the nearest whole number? 473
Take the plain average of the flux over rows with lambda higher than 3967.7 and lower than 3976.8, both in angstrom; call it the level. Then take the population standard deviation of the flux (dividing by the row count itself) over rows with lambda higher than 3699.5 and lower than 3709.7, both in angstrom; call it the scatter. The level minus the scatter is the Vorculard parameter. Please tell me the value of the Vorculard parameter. 26.4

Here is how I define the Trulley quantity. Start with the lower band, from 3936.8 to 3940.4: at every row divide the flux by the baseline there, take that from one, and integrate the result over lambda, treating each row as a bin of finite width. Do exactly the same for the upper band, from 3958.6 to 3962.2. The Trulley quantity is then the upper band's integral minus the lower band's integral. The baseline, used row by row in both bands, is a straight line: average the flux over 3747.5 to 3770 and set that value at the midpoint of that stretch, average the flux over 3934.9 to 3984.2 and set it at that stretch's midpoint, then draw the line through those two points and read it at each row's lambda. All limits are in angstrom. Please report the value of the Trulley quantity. -0.30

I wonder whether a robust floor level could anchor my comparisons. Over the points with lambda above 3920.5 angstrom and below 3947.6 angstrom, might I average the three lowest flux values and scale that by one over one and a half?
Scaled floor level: 16.1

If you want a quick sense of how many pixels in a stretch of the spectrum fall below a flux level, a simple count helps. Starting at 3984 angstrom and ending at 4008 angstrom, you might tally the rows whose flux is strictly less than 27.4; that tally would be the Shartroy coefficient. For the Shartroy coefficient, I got 13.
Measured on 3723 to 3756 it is 0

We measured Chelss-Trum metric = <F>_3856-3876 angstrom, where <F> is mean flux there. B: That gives 30.7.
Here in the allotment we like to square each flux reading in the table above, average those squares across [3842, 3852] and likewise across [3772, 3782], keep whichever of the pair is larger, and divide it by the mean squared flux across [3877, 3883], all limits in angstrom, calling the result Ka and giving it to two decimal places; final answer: 1.00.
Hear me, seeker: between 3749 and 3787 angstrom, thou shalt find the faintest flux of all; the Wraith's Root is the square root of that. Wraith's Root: 5.26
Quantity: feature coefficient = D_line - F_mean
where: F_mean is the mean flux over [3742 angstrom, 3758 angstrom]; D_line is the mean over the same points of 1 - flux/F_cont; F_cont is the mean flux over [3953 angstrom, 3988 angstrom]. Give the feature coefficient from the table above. -32.2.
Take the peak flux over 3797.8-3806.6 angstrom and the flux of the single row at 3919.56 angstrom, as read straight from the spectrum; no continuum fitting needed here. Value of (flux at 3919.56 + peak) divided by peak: 1.89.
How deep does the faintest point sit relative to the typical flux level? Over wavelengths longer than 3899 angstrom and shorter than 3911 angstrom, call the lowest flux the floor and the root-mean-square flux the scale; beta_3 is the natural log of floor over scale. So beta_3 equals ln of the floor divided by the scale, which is -0.057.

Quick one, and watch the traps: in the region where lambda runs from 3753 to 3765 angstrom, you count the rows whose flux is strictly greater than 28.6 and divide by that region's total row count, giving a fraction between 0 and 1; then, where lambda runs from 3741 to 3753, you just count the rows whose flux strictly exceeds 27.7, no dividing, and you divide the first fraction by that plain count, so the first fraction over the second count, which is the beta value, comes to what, 0.14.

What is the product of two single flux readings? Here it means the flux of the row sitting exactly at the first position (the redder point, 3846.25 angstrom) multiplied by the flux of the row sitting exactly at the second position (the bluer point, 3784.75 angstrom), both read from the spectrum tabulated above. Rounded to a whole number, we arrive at 867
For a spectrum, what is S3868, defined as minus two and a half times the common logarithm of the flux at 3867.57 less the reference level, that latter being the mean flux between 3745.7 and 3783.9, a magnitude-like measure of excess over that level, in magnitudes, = -0.9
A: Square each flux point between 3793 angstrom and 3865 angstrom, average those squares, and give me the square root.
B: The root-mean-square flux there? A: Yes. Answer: 28.3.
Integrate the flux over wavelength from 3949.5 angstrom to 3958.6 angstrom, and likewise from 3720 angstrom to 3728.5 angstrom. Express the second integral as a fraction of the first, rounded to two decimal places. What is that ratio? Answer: 1.11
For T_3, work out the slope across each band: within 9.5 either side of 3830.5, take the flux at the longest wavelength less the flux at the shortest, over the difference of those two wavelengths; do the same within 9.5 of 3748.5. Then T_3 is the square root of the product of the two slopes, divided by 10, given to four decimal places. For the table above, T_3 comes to 0.0174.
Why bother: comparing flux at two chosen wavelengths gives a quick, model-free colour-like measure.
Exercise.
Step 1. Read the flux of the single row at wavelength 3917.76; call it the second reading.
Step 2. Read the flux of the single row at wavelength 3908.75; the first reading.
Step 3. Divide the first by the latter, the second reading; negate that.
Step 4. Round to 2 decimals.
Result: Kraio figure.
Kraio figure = -1.03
